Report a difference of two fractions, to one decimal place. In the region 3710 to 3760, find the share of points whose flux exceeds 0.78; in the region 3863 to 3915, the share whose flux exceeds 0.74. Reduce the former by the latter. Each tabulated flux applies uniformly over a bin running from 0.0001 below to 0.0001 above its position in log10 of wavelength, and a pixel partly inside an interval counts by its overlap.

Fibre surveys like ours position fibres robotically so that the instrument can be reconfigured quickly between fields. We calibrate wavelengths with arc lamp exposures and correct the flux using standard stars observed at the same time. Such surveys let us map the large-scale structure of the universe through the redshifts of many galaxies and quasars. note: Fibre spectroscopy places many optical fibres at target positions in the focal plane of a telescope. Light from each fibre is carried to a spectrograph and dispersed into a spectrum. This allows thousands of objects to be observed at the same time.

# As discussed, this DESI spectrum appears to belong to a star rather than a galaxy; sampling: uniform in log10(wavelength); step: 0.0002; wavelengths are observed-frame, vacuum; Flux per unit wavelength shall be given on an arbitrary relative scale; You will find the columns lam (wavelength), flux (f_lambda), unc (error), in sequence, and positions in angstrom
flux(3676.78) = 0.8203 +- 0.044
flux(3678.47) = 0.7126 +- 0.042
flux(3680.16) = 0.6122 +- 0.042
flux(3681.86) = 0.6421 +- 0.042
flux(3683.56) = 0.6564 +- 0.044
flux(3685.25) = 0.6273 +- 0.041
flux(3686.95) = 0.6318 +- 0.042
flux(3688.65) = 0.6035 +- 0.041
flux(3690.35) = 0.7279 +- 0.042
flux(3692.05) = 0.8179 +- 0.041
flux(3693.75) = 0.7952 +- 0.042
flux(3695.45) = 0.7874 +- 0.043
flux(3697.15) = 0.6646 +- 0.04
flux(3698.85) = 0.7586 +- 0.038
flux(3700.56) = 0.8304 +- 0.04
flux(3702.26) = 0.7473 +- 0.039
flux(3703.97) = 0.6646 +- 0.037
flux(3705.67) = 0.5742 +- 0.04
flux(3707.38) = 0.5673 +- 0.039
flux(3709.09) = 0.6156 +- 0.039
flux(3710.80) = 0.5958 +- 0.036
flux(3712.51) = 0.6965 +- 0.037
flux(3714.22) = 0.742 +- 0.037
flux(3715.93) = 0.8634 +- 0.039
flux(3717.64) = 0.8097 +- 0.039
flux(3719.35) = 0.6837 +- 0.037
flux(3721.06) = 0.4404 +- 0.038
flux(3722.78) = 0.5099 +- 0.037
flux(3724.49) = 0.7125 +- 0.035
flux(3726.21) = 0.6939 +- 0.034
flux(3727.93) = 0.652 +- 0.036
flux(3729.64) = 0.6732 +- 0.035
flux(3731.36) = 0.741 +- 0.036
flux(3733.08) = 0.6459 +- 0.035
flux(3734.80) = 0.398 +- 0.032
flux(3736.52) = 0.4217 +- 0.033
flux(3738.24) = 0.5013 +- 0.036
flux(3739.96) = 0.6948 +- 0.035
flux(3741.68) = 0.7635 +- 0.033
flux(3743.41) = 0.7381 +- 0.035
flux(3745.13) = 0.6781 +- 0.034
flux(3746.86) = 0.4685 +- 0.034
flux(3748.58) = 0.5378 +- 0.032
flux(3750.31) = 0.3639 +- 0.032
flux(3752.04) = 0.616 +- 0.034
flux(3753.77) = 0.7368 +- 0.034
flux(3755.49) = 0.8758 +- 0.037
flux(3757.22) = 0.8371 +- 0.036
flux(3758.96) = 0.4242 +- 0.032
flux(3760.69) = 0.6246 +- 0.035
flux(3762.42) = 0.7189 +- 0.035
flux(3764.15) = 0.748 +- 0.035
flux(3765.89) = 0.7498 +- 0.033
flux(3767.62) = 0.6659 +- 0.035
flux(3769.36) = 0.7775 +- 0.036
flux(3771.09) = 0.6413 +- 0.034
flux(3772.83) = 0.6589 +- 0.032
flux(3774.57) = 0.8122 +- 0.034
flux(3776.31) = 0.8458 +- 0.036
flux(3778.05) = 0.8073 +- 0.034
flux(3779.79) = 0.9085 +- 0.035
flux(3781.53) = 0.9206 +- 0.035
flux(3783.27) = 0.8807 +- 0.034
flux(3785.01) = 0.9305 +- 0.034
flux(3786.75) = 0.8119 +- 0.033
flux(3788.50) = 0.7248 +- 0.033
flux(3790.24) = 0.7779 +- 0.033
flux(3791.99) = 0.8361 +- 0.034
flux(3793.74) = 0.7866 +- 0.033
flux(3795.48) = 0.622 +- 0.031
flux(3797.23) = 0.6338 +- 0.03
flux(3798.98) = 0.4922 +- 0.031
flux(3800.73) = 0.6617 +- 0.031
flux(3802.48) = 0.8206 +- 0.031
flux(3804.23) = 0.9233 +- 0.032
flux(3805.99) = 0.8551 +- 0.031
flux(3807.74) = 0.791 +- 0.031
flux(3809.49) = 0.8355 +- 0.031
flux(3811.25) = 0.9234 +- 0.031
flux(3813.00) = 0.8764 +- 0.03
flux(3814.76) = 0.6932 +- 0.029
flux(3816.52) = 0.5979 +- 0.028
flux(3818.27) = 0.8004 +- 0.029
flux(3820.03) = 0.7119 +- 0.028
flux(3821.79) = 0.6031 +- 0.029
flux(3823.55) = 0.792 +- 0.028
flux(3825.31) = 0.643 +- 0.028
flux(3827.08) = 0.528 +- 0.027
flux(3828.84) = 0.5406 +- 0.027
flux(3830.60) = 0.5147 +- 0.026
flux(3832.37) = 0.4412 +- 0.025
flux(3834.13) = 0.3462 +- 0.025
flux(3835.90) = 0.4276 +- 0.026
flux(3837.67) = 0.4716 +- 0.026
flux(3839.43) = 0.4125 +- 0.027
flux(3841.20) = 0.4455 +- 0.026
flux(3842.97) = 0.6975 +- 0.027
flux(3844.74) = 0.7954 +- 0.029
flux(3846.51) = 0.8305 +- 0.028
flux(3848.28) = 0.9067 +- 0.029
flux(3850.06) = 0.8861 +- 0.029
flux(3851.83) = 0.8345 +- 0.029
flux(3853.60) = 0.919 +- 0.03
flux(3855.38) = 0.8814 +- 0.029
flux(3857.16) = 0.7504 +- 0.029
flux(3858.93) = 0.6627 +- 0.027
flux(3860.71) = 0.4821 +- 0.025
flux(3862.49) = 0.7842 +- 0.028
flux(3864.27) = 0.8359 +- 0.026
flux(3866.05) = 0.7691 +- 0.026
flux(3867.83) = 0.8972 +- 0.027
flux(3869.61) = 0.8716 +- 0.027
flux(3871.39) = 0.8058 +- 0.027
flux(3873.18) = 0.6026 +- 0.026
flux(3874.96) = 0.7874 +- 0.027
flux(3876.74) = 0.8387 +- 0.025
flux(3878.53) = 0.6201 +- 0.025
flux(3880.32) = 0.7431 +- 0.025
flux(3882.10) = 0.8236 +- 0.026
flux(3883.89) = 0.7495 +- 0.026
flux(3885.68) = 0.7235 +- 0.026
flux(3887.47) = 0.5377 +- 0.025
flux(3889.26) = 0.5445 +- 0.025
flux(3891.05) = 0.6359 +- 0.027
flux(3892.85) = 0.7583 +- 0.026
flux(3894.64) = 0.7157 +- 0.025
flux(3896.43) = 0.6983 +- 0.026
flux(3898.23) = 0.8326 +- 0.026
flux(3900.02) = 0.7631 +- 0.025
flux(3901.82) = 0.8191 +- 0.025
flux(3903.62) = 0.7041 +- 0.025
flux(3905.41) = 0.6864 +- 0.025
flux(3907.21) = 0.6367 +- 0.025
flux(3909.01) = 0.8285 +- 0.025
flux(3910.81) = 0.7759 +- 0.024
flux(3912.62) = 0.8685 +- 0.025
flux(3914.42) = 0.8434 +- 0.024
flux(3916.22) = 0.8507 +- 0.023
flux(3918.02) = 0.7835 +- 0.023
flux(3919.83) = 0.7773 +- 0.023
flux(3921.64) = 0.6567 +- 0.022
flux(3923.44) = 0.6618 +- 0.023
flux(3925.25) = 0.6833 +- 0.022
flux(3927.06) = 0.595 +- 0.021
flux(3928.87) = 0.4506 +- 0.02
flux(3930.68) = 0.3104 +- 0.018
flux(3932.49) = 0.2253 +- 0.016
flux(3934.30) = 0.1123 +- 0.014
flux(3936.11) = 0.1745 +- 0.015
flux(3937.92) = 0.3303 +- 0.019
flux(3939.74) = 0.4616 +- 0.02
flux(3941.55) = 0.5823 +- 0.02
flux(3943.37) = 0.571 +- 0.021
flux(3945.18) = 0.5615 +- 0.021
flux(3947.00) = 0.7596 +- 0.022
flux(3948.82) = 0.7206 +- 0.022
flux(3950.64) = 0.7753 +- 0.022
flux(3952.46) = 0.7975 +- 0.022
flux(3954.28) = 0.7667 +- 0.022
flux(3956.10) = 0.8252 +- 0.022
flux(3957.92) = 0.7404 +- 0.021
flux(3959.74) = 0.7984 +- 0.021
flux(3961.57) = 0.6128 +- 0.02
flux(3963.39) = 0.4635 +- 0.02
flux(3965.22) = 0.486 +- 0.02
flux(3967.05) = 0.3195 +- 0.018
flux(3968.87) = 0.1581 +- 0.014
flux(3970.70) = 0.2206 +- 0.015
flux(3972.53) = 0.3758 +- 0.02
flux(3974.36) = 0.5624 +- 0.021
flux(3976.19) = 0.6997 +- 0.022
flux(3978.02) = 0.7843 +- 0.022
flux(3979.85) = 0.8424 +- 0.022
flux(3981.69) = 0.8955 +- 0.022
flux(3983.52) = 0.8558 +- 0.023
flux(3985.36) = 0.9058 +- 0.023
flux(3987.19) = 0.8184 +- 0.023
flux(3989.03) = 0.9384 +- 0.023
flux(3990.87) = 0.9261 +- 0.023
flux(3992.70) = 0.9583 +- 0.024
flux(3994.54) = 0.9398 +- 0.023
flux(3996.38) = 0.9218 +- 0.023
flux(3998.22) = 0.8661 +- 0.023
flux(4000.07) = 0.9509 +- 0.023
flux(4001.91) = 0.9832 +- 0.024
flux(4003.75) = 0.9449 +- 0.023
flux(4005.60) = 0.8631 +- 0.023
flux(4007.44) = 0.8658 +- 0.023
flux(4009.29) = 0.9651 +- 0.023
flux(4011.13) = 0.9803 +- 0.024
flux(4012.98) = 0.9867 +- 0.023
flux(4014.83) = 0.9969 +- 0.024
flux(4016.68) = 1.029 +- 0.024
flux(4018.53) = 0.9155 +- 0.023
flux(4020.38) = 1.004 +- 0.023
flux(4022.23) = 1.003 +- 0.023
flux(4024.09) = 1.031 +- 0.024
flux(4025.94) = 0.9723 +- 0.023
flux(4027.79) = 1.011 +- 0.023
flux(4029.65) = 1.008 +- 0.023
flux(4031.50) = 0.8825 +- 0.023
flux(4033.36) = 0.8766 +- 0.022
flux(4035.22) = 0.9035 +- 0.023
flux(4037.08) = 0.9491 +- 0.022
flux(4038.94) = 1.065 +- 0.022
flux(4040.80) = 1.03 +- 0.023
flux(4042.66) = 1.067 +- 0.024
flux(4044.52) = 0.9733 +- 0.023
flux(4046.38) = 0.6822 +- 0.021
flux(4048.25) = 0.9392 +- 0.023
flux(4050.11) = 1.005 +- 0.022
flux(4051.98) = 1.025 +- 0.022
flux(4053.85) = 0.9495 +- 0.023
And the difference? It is -0.5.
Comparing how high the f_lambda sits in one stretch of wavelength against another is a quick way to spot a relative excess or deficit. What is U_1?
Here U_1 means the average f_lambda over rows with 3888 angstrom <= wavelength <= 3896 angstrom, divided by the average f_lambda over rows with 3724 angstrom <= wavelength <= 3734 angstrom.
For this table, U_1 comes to 1.0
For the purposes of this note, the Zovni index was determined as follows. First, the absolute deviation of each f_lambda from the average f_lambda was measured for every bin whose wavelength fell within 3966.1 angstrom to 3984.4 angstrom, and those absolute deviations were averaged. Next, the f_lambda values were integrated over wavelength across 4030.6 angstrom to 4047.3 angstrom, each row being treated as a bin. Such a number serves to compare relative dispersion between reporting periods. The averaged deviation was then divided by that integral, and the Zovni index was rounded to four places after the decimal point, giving 0.0156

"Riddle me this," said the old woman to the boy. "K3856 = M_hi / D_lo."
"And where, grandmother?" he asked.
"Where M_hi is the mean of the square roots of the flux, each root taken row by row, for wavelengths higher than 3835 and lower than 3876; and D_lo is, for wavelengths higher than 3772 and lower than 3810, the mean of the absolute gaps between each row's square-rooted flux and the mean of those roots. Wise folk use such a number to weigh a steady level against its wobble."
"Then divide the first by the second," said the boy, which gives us 17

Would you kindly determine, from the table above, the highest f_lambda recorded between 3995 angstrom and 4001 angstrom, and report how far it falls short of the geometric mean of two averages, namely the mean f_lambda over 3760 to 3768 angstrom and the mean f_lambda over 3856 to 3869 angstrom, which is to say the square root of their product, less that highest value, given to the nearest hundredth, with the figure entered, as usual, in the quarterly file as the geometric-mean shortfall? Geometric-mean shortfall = -0.23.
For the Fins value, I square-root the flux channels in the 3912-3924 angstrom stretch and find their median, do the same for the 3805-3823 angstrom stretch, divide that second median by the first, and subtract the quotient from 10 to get 8.99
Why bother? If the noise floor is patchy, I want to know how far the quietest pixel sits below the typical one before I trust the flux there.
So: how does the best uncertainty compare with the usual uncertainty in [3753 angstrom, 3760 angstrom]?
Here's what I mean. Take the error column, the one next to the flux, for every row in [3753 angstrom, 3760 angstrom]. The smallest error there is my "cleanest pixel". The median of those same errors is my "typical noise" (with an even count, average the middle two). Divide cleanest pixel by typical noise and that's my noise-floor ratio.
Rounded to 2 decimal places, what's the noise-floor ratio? 0.91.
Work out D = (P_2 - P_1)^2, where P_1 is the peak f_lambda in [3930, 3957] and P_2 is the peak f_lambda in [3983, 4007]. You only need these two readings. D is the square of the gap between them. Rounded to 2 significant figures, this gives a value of 0.025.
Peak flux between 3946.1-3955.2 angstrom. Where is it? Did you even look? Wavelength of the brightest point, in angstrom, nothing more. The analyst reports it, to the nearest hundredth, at 3952.46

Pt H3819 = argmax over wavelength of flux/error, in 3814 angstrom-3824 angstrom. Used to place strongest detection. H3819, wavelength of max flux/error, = 3823.55 angstrom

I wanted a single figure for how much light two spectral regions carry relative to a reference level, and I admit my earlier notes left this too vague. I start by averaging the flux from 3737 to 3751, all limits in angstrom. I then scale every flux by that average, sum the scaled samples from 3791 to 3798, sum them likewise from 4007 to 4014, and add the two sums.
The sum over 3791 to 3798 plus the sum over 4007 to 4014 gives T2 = 11.3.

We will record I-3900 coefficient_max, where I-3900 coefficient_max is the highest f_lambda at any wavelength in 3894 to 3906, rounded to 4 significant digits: 0.8326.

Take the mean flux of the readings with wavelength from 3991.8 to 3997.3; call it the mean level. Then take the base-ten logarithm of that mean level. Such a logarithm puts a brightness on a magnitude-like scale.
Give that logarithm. -0.027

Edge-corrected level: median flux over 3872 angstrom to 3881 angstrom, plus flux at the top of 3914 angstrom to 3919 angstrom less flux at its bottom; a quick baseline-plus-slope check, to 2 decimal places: 0.68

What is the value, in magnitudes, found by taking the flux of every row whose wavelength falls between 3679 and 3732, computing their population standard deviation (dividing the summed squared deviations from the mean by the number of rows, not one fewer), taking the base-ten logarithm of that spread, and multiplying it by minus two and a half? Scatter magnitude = 2.6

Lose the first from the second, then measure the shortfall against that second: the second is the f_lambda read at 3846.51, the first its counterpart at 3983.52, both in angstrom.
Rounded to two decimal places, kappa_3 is -0.03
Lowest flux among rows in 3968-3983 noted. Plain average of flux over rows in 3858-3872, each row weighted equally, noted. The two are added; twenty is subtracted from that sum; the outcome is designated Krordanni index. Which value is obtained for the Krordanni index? -19.1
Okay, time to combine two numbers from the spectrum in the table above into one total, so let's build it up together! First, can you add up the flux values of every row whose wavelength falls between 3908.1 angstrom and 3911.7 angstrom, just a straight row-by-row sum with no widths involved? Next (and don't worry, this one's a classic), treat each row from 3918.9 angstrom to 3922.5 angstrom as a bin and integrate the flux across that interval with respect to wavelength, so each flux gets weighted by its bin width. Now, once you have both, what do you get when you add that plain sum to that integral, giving 4.2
